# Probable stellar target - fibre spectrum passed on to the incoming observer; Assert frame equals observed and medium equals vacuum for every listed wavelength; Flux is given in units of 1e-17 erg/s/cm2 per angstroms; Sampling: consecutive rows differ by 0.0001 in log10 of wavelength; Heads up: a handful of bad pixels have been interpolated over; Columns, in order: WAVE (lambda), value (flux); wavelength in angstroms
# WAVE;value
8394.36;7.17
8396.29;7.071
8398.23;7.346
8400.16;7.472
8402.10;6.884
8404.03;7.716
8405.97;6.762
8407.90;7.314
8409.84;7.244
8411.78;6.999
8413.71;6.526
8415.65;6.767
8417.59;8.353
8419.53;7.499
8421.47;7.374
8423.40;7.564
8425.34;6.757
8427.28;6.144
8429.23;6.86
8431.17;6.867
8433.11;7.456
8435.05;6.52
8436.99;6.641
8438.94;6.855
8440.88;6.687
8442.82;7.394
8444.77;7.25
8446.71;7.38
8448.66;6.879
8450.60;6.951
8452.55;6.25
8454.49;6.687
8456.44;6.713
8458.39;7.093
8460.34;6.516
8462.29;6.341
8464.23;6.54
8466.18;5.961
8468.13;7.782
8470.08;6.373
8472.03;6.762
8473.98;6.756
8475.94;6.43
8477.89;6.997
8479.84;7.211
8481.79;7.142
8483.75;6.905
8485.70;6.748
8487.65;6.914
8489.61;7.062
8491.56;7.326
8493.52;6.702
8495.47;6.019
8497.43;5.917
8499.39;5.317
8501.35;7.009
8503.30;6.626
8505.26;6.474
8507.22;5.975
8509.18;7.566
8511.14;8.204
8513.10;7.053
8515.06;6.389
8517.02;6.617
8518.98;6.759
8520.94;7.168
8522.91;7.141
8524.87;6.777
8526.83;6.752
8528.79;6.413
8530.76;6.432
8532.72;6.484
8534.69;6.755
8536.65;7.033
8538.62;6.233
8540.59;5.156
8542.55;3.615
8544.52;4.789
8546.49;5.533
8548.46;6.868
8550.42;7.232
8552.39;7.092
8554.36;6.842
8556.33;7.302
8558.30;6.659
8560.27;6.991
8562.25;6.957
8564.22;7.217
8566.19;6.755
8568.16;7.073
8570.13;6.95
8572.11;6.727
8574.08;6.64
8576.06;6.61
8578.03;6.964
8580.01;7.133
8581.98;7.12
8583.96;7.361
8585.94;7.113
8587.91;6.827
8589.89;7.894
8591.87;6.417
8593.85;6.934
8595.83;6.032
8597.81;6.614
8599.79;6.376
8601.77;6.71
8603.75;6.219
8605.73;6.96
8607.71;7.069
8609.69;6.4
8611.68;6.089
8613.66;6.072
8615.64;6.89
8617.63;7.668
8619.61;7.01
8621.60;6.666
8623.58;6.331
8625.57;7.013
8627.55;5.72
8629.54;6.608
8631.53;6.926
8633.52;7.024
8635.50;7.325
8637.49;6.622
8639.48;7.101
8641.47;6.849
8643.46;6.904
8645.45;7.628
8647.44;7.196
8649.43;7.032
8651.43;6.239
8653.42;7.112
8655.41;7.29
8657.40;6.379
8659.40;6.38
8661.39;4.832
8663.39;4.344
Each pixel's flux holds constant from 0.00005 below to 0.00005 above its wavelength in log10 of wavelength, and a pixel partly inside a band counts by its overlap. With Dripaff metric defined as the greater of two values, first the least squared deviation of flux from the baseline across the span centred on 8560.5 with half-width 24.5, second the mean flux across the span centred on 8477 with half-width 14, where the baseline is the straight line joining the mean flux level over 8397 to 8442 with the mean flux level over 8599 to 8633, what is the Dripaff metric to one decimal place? 6.8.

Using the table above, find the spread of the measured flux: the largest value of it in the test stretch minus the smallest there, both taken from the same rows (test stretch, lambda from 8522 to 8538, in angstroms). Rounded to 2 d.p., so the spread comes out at 0.73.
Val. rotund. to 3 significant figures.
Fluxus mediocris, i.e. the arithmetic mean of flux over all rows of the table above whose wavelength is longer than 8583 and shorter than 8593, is 7.12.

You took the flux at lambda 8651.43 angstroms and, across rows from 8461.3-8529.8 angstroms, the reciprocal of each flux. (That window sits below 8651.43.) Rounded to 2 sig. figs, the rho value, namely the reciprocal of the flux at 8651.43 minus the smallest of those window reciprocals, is 0.038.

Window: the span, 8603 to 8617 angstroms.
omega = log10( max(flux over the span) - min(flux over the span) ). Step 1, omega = 0.0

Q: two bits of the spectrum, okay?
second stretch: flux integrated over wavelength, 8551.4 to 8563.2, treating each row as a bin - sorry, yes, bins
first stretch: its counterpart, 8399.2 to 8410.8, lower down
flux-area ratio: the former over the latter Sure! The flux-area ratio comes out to 0.98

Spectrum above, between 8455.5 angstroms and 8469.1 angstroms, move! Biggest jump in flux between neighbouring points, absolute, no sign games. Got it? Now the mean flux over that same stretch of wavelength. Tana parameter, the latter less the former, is 4.9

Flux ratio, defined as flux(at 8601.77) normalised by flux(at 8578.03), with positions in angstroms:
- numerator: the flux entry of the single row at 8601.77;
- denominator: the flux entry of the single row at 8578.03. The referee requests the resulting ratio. 0.96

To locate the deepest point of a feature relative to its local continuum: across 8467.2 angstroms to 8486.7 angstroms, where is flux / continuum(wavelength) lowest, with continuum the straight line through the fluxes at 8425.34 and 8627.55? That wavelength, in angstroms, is 8470.08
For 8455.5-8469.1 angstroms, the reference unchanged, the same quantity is 8466.18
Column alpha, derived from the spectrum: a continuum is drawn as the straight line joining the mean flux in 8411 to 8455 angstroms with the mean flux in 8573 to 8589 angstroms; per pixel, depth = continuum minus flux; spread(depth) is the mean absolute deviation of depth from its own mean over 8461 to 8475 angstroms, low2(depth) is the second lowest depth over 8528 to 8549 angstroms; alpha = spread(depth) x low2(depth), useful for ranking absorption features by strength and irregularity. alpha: 0.04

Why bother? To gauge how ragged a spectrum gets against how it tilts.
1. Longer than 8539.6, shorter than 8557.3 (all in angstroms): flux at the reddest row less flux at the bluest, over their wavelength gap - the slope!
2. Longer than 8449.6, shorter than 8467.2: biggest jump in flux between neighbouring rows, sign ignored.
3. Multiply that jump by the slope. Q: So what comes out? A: 0.10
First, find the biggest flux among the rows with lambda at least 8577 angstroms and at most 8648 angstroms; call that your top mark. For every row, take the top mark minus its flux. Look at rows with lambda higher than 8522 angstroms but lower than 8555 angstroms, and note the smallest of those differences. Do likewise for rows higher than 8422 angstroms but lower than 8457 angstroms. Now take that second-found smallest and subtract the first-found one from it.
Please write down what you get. -0.3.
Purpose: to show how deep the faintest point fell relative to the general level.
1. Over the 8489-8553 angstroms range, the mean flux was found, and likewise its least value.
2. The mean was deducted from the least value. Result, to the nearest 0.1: -2.9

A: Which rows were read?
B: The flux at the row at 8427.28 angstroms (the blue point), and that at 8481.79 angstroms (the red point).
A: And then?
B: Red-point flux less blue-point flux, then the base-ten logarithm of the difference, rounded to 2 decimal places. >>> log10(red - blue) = 0.00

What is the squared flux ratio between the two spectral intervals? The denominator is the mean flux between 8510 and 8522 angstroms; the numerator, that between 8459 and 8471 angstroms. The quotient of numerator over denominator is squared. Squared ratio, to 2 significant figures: 0.88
